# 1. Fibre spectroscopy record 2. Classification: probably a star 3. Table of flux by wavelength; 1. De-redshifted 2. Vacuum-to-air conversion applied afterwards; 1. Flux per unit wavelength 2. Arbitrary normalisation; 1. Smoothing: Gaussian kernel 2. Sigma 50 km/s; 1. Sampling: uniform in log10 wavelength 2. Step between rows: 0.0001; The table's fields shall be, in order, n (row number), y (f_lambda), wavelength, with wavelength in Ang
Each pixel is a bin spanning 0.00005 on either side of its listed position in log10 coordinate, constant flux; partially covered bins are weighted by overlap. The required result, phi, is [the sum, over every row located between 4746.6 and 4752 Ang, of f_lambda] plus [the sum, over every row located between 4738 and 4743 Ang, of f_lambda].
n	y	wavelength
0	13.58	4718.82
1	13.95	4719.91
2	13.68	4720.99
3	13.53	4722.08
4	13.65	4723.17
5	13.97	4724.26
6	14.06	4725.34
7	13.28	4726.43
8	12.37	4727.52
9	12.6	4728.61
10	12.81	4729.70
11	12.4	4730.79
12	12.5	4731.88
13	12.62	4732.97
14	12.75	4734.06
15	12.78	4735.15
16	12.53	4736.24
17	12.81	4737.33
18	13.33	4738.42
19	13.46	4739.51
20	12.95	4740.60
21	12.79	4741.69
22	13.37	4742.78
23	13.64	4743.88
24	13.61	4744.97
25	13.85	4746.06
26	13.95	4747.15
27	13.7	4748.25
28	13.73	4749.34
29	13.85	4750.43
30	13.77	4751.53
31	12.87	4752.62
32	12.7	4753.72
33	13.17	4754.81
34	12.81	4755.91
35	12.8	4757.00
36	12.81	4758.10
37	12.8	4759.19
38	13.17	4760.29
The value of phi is 135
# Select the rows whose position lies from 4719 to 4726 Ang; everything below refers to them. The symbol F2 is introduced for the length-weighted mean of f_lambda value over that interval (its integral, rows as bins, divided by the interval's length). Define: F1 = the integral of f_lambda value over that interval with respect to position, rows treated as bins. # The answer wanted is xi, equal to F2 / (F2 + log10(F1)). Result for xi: 0.874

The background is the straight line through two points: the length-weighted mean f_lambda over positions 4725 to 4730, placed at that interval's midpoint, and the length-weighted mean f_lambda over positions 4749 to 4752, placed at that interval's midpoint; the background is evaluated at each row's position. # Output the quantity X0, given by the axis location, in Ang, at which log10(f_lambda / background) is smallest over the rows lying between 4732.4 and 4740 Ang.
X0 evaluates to 4736.24 Ang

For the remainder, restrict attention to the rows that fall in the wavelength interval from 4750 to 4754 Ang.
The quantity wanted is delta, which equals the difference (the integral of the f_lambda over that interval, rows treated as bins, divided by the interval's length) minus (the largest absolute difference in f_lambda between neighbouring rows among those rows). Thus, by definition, 12.4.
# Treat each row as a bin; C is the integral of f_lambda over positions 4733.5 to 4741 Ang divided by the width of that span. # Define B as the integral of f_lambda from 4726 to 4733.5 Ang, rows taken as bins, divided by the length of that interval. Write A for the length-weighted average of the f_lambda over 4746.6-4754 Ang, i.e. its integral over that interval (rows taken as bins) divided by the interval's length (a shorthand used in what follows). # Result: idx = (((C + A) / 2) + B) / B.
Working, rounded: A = 13.5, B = 12.6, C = 13.0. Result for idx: 2.048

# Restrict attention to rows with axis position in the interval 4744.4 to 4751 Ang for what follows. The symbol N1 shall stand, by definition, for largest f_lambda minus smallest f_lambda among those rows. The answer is 0.34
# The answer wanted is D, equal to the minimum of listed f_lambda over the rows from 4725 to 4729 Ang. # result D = 12.37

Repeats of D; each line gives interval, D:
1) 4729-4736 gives 12.4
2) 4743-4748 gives 13.61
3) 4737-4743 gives 12.79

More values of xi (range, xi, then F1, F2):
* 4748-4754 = 0.876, 81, 13.5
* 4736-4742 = 0.873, 78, 13.0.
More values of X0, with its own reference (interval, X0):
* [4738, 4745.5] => 4741.69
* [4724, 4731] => 4730.79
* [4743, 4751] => 4749.34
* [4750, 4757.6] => 4757.00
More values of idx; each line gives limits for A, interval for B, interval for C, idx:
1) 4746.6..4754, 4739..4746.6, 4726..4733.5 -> 1.977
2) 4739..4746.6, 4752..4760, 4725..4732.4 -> 2.018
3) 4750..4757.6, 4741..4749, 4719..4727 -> 1.990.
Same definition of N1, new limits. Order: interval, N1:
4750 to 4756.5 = 1.15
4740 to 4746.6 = 1.06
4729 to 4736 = 0.41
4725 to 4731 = 1.69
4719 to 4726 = 0.53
